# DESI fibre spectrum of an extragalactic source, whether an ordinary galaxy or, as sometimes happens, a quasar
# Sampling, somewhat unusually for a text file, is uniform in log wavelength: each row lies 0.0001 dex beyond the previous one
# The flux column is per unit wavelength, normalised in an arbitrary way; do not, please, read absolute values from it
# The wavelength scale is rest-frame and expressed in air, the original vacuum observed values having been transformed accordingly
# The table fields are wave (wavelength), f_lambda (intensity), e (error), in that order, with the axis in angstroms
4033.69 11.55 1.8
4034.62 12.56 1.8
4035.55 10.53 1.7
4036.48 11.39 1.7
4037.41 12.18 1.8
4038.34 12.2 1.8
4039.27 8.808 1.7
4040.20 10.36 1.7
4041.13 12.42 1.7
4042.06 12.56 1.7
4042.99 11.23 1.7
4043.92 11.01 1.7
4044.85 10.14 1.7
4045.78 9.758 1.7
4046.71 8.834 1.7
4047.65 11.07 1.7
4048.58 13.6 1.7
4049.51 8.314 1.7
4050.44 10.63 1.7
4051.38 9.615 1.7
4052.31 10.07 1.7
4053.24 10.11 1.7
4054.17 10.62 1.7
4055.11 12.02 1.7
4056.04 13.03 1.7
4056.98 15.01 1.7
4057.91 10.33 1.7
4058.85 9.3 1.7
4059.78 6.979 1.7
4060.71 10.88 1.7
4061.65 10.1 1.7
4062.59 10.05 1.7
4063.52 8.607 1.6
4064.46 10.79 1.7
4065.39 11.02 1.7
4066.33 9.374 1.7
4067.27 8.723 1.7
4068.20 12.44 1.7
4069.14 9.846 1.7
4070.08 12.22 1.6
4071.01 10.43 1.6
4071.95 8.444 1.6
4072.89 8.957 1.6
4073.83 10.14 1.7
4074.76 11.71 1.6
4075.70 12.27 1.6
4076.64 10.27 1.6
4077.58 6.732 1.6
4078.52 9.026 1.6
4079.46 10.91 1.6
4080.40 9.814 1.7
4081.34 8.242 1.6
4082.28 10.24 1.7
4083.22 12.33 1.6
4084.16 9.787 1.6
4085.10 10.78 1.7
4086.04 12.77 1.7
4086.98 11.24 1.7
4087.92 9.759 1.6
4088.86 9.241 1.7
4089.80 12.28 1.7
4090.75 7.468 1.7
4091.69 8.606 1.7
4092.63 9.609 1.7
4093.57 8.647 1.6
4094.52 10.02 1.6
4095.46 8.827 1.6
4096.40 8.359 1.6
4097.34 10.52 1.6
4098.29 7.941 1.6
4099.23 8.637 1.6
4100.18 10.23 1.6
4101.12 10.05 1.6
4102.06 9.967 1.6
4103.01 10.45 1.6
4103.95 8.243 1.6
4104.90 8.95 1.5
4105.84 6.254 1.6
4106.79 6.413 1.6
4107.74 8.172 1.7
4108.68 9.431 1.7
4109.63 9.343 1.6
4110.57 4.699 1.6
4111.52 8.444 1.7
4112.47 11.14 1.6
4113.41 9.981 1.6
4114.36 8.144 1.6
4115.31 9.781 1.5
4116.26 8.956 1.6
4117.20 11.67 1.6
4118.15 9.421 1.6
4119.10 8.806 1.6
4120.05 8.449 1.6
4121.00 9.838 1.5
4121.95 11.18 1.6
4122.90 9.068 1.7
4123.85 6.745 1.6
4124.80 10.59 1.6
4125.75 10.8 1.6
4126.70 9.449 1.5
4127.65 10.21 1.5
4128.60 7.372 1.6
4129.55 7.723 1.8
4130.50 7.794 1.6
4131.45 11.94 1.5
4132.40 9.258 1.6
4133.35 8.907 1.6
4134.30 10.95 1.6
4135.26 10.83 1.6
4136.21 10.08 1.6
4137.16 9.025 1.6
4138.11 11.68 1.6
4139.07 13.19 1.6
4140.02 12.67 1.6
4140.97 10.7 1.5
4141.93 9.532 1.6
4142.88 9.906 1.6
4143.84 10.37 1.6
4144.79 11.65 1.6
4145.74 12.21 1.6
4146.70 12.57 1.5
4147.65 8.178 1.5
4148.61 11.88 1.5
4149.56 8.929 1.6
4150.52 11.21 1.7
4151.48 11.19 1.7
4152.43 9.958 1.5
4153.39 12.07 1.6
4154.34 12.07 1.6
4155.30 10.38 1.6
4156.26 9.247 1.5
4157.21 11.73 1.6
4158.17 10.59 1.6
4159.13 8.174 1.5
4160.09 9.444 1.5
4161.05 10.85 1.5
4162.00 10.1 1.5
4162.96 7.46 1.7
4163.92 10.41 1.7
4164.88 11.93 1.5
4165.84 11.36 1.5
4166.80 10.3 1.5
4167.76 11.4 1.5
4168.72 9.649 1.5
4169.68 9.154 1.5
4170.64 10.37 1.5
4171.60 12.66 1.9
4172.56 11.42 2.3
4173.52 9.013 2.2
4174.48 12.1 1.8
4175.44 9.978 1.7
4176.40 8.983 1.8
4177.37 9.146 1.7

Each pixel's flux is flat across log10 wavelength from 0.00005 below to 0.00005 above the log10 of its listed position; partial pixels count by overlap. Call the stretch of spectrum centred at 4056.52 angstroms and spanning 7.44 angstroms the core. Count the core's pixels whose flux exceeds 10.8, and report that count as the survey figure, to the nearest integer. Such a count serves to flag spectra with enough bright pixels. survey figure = 3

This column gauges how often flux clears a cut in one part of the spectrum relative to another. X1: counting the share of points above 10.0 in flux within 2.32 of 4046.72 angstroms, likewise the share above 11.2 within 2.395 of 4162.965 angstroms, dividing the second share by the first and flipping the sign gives -0.33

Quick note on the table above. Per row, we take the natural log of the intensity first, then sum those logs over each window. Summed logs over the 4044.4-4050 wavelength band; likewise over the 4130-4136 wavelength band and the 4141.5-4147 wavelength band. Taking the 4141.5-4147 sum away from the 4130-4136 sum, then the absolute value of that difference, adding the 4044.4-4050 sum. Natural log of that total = 2.68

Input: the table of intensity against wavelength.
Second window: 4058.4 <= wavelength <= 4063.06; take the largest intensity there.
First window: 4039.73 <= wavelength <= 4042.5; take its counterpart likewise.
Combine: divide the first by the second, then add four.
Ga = 5.15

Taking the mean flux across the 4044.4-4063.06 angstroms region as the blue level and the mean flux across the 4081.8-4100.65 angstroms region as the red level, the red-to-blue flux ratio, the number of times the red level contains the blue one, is 0.94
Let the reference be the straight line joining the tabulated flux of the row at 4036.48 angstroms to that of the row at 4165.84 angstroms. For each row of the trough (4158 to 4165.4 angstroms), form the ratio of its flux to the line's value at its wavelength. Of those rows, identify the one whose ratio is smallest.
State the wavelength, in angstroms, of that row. 4162.96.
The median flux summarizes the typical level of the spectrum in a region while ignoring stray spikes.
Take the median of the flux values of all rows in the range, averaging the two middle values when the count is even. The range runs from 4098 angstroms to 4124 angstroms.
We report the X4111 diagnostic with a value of 9.0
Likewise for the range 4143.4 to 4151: 11.4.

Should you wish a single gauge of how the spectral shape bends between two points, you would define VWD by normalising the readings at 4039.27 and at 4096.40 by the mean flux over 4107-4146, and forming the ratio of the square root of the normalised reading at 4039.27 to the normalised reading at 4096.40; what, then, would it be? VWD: 1.11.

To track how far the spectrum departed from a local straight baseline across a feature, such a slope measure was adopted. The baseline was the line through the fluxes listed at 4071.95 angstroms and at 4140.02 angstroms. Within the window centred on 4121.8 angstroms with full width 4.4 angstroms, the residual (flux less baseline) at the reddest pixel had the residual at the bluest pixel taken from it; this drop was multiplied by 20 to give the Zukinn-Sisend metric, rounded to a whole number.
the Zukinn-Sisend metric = -39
